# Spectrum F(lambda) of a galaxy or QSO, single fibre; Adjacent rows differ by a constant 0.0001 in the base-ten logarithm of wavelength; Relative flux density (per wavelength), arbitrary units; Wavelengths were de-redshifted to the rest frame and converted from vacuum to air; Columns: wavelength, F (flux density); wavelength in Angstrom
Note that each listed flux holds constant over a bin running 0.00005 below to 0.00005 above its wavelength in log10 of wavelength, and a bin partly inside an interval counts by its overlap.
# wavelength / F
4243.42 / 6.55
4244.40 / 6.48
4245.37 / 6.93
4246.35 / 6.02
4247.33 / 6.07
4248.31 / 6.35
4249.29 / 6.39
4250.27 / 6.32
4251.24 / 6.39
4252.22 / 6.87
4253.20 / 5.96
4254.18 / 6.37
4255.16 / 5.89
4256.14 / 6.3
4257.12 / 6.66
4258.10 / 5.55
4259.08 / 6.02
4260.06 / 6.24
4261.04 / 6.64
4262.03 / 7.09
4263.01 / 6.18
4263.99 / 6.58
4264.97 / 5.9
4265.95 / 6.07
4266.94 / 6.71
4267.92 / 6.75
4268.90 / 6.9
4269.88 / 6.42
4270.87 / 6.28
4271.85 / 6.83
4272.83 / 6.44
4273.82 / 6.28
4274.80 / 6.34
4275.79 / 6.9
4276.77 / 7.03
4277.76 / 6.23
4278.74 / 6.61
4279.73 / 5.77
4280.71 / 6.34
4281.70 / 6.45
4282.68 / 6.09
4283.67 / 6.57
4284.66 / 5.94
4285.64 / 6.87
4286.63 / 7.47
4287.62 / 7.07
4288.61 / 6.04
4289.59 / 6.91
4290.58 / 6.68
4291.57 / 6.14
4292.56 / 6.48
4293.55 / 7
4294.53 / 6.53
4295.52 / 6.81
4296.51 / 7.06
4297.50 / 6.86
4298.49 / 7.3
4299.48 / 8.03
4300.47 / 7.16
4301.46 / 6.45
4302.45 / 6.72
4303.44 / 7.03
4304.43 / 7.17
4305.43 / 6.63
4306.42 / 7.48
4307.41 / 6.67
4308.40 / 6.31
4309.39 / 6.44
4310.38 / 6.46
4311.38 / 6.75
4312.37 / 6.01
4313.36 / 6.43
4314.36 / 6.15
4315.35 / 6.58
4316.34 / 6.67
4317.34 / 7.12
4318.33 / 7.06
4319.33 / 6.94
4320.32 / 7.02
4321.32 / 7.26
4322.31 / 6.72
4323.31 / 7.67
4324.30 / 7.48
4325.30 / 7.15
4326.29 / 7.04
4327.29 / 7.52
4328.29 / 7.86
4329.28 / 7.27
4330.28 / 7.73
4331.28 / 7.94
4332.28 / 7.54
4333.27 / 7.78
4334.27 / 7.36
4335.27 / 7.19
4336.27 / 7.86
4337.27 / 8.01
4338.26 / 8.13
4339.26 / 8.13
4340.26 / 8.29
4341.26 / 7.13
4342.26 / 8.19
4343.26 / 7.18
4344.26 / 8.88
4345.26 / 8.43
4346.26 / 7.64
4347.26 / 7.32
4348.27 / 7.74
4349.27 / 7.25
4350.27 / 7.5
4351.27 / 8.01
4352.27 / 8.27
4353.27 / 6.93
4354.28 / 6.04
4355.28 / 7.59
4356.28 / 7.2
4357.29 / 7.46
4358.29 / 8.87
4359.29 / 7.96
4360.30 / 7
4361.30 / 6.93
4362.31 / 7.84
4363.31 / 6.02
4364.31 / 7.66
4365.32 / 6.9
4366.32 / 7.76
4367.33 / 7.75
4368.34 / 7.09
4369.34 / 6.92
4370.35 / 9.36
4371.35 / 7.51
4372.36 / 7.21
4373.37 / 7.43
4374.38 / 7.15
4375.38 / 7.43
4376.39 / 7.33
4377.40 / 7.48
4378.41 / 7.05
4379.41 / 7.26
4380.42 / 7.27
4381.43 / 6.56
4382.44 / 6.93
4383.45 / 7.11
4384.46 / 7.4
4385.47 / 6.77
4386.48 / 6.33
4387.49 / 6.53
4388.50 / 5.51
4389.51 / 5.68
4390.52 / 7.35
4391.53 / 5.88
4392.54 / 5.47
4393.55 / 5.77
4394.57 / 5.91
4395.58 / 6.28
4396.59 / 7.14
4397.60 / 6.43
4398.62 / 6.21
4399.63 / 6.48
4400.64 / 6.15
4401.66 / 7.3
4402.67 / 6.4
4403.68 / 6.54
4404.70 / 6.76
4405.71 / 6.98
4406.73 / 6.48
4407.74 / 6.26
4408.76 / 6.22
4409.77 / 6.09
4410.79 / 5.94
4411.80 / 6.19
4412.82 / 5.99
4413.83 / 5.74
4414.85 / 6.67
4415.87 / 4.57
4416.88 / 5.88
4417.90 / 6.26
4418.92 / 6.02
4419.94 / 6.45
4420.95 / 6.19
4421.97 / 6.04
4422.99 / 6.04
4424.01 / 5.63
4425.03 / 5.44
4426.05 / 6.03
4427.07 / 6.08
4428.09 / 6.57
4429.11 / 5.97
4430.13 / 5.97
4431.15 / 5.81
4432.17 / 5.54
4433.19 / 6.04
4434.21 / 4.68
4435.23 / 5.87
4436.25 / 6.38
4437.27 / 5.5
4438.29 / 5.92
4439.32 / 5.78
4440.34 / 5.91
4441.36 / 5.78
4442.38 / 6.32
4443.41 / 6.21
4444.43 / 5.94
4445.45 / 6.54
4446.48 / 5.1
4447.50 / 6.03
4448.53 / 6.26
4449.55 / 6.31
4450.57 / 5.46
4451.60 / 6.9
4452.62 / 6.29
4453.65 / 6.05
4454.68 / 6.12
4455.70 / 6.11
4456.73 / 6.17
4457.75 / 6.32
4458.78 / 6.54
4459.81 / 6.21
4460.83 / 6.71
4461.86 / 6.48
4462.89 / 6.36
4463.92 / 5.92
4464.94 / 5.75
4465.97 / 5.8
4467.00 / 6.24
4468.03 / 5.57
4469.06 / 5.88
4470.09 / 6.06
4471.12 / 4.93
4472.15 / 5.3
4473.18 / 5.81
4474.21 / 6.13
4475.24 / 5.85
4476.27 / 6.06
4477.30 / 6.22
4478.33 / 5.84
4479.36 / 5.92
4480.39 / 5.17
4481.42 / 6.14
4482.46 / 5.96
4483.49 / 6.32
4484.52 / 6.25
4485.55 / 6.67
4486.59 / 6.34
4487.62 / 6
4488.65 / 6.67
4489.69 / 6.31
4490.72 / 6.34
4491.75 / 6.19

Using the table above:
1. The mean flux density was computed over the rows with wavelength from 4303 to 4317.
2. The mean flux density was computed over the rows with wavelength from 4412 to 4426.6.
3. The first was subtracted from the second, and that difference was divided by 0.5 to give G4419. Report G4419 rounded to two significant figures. -1.4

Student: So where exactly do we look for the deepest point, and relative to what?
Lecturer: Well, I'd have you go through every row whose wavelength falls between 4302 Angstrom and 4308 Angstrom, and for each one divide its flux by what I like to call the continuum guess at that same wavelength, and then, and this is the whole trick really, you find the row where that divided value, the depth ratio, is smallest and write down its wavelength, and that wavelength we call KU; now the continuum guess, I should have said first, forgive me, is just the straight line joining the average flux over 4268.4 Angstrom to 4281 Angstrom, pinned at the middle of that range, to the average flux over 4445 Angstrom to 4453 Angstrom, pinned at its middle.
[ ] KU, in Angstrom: 4305.43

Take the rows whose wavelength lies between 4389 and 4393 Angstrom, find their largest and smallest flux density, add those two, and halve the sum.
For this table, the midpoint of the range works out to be 6.41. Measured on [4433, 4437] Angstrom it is 5.53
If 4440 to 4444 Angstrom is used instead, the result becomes 6.05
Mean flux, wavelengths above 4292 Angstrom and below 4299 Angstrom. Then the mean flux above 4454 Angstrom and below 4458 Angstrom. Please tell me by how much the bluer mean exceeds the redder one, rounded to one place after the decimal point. 0.7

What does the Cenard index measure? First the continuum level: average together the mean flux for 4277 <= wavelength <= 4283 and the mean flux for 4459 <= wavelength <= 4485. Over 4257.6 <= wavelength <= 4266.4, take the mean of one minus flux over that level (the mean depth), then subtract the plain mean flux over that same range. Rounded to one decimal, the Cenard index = -6.3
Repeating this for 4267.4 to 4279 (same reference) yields -6.7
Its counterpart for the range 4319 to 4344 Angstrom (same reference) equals -7.8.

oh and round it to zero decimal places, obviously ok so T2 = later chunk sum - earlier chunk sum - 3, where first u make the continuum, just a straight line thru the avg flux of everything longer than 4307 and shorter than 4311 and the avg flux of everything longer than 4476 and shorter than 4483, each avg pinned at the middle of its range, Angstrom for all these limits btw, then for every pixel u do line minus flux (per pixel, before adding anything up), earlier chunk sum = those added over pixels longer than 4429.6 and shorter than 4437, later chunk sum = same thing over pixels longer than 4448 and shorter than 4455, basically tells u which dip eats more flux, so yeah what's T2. -7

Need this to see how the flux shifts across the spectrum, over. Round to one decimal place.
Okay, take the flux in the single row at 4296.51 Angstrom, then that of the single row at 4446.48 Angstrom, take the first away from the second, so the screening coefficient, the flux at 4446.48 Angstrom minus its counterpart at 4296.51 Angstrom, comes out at -2.0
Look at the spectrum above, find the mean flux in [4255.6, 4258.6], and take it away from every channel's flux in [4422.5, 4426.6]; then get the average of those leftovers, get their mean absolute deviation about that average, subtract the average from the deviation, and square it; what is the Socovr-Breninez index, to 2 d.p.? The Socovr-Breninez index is 0.40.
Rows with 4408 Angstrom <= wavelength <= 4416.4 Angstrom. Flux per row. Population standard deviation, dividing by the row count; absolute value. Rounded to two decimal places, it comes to 0.57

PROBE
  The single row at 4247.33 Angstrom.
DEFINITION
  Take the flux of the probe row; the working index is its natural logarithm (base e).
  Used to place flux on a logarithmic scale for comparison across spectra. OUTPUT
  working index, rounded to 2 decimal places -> 1.80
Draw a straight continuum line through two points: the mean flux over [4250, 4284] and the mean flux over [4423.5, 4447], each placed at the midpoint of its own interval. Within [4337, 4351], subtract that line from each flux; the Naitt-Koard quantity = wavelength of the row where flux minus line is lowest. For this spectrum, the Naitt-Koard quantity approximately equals 4341.26 Angstrom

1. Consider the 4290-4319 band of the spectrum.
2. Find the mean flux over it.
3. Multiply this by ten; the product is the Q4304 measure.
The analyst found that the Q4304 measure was 68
